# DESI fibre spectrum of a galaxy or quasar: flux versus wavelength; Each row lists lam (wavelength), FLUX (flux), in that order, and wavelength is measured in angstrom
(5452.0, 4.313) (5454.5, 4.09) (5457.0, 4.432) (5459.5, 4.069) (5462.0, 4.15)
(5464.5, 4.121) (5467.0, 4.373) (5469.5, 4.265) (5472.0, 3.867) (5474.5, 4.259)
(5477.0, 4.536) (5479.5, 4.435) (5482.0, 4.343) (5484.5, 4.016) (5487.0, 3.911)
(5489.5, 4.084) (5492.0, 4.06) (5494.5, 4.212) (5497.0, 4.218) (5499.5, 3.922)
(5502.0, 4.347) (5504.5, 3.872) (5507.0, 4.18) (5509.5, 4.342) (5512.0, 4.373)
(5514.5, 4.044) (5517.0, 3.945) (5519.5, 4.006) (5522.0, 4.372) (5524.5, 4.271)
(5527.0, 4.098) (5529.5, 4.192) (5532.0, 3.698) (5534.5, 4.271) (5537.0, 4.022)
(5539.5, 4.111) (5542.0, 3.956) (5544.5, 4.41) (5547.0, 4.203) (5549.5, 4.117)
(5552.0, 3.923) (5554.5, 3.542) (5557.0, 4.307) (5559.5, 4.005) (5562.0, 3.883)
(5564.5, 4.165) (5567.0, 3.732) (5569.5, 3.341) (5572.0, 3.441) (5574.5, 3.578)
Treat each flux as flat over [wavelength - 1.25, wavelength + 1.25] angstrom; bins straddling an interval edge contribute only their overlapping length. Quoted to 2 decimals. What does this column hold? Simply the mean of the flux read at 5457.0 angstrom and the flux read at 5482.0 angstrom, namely 4.39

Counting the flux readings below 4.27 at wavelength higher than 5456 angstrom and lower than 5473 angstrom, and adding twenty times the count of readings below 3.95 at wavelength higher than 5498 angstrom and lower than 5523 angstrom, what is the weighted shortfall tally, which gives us 65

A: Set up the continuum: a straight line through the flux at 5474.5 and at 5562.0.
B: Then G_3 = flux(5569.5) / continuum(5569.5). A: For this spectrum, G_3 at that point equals 0.87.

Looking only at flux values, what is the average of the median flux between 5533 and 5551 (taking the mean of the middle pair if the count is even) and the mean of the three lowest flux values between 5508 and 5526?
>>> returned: 4.06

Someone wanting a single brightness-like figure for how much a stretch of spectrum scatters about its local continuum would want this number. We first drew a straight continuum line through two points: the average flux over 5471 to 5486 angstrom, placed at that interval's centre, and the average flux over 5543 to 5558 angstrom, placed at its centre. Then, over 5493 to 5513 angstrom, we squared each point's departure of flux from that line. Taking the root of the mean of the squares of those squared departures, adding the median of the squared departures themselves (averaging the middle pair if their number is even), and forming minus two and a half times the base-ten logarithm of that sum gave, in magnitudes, 2.82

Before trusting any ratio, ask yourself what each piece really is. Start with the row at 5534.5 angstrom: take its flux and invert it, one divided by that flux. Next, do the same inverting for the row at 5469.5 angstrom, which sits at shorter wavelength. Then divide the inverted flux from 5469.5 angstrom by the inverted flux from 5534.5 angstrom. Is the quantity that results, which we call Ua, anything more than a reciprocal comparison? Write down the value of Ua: 1.00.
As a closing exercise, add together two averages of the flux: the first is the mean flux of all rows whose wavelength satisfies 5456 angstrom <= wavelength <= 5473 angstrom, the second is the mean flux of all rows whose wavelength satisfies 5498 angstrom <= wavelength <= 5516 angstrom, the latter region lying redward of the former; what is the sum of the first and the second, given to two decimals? 8.34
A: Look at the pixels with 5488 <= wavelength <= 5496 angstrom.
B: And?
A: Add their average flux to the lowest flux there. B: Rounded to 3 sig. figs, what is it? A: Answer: 8.18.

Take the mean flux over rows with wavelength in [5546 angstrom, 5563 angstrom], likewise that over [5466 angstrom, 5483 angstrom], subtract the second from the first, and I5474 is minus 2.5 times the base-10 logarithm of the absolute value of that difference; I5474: 1.3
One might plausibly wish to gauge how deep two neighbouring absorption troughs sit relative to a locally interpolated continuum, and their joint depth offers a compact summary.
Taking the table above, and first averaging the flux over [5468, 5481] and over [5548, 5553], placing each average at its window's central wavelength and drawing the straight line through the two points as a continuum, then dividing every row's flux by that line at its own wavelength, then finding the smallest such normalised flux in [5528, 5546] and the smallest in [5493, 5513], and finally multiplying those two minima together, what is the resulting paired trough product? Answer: 0.84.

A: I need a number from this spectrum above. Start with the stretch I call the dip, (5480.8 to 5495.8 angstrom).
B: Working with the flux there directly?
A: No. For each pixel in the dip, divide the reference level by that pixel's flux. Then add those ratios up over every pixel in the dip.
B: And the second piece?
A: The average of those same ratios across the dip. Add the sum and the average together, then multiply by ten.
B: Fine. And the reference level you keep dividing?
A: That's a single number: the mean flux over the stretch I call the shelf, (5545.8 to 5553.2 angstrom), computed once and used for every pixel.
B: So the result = 70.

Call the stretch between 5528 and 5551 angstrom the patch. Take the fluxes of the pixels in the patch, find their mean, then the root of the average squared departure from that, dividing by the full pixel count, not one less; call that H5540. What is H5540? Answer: 0.19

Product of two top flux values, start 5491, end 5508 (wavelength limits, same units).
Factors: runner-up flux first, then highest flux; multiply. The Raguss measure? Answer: 18.3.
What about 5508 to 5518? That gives 19.0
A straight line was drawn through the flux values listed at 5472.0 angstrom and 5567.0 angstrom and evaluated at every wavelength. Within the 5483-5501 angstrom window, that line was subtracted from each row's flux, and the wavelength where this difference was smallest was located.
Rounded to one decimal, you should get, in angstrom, 5487.0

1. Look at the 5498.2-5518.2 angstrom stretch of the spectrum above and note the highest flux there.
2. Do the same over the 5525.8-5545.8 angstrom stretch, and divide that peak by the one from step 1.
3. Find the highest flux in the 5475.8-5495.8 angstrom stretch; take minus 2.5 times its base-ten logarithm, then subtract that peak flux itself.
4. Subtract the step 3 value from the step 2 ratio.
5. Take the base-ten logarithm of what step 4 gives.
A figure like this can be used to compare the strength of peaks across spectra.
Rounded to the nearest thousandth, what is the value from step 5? 0.856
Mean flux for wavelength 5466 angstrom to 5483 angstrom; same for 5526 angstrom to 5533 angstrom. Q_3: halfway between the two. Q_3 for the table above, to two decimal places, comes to 4.15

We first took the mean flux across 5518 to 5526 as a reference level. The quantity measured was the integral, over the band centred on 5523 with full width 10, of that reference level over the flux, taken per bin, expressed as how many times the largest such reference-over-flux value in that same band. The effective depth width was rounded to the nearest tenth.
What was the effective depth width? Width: 9.6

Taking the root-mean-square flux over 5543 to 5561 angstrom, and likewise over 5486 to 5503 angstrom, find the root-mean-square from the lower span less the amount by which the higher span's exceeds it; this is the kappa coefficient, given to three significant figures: 4.14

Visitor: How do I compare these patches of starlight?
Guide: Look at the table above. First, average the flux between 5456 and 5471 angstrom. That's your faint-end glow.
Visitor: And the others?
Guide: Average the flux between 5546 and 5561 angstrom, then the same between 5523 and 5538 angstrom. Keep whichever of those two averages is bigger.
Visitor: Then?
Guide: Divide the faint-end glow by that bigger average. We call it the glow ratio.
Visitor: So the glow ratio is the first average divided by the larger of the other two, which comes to 1.03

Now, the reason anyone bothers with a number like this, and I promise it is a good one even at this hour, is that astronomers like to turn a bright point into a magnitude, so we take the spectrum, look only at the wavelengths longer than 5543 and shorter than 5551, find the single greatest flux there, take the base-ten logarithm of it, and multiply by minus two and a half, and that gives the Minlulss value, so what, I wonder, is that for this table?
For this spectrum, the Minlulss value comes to -1.61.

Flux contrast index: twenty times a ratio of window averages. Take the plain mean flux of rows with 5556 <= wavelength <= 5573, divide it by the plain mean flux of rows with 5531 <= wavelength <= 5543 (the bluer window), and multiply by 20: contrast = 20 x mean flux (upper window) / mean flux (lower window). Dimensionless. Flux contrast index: 19.1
